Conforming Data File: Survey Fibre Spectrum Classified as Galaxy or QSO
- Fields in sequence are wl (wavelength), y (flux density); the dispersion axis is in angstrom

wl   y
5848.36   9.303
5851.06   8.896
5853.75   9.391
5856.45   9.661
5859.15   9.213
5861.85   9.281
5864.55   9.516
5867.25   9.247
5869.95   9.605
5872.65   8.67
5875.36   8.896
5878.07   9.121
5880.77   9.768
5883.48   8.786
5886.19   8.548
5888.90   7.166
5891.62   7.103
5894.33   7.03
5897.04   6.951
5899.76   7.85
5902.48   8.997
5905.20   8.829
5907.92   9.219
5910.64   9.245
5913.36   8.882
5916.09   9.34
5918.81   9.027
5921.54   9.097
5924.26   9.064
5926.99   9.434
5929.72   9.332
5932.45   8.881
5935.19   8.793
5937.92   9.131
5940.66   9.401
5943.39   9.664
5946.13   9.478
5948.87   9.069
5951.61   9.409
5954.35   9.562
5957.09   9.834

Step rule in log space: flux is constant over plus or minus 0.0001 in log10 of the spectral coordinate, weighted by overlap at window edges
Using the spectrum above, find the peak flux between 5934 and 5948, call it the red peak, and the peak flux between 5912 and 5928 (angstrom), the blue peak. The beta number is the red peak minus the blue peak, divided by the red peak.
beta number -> 0.02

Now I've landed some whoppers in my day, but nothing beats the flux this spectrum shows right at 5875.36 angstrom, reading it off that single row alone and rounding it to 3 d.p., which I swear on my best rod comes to 8.896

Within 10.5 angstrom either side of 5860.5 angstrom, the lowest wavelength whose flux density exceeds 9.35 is 5853.75 angstrom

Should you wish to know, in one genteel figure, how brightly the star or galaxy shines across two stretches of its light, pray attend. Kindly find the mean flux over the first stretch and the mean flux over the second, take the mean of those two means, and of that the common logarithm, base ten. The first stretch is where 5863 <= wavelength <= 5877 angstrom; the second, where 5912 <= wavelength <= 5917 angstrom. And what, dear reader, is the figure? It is 0.961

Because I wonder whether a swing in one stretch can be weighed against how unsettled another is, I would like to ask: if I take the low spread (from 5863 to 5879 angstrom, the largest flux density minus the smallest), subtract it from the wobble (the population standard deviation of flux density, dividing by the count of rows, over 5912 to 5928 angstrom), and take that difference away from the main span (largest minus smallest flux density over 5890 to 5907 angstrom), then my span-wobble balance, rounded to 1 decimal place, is 2.8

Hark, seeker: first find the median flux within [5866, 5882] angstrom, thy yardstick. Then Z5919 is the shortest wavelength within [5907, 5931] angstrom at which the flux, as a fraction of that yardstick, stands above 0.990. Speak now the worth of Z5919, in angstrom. 5907.92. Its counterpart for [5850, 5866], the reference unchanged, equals 5853.75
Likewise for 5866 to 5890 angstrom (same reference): 5867.25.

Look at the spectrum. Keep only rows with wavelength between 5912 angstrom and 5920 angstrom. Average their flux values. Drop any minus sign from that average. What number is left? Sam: 9.08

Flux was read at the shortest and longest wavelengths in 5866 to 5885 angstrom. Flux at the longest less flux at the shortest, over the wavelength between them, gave -0.03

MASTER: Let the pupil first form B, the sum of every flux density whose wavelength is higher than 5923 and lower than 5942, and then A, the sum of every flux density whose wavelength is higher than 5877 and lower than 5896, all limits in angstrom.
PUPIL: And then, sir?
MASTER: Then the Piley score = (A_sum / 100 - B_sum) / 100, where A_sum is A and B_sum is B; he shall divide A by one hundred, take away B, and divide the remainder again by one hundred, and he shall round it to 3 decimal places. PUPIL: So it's -0.635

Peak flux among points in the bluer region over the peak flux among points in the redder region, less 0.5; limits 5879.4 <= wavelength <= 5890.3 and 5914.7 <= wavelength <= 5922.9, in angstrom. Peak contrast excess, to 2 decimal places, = 0.55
